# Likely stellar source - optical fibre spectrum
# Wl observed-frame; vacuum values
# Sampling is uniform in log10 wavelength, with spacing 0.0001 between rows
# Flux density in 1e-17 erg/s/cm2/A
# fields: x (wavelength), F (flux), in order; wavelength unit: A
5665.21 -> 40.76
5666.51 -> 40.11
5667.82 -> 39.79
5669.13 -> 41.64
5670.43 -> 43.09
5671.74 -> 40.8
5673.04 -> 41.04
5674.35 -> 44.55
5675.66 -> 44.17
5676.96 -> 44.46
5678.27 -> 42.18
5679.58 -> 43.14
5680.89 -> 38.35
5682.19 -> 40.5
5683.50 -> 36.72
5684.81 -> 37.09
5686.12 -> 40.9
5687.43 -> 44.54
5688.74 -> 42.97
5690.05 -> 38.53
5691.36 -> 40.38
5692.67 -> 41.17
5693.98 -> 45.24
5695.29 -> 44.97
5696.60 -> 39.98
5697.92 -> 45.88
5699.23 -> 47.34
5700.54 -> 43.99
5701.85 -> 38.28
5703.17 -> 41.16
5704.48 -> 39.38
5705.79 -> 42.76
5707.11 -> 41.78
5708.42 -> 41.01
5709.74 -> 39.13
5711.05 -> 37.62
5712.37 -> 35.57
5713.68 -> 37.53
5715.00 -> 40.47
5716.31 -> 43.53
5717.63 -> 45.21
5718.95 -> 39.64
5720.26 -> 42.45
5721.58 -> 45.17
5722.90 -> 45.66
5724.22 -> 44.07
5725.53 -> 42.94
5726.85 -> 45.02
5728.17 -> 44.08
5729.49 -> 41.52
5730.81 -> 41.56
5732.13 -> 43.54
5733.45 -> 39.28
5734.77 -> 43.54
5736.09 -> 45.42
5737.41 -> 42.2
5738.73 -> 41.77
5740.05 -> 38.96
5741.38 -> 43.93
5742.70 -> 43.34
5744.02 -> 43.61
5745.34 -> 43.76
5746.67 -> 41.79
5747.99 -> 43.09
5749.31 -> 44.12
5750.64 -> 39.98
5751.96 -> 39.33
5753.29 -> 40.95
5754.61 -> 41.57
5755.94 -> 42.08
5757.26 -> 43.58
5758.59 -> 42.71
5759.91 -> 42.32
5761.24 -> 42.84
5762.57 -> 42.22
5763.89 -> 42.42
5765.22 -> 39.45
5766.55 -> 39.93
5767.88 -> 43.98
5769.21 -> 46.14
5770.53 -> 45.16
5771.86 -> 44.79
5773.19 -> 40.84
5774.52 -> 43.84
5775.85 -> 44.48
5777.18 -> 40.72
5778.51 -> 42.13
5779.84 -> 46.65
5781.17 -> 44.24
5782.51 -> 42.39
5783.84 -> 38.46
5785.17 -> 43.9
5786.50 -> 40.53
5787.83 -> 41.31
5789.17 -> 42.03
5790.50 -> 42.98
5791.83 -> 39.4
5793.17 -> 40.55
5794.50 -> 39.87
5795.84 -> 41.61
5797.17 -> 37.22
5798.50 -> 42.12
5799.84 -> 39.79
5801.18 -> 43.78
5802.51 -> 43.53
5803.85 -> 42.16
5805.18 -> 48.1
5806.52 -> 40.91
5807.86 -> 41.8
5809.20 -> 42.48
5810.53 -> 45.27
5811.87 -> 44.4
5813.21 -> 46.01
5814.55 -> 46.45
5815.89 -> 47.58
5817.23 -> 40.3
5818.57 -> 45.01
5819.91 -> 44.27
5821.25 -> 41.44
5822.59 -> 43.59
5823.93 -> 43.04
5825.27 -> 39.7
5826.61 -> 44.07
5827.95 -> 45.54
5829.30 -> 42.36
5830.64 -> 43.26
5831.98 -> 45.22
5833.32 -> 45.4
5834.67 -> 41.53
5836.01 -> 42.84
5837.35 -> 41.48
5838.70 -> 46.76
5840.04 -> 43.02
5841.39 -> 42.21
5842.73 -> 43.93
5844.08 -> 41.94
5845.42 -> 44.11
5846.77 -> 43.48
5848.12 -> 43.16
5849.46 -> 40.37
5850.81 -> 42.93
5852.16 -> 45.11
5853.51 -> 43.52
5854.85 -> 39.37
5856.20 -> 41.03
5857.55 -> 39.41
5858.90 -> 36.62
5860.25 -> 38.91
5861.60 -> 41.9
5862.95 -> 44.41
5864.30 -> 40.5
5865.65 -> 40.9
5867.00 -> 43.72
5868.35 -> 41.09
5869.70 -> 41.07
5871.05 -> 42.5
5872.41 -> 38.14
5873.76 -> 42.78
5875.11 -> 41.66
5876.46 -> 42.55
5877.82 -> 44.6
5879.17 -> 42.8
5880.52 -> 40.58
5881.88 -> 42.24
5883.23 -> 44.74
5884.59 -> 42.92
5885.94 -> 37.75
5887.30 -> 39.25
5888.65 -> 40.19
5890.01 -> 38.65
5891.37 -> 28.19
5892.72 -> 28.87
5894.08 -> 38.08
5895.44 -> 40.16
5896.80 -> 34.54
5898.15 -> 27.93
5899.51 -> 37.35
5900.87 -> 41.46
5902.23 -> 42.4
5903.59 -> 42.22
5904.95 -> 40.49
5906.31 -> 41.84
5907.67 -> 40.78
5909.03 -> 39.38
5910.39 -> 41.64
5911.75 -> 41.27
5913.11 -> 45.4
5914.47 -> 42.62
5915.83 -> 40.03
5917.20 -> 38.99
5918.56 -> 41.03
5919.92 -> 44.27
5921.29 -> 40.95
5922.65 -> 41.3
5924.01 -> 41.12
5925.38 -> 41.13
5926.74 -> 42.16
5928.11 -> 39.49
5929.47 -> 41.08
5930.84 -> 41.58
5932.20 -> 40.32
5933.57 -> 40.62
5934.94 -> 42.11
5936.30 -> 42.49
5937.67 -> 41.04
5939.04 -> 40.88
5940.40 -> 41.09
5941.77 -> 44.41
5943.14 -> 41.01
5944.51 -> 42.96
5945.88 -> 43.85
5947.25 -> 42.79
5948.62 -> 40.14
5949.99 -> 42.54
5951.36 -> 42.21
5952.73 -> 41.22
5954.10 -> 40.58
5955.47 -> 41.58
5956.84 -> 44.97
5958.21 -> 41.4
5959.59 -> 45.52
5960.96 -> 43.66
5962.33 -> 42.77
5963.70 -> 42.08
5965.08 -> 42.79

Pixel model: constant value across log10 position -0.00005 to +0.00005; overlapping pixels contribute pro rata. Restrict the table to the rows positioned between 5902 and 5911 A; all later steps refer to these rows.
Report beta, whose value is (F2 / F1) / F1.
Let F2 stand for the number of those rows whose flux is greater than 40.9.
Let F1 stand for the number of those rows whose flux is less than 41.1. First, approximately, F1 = 3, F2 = 4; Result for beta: 0.4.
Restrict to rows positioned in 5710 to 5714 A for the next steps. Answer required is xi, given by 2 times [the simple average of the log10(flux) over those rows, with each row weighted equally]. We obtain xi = 3.13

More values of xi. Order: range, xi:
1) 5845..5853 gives 3.27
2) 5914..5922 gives 3.23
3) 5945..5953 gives 3.25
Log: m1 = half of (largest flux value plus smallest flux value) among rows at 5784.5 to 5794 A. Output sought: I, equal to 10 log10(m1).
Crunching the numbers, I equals 16.2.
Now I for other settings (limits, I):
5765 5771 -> 16.3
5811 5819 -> 16.4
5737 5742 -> 16.2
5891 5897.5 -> 15.3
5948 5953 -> 16.2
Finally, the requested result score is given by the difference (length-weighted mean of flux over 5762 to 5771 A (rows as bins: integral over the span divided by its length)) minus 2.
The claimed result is 40.7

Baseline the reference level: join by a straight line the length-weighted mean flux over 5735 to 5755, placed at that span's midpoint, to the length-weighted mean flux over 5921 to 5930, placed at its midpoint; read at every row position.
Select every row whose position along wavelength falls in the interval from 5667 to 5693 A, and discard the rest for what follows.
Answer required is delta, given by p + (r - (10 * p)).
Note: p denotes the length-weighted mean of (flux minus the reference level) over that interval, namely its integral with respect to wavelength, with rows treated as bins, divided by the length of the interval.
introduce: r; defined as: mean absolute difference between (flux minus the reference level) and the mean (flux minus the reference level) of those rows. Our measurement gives 15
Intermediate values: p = -1.4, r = 1.9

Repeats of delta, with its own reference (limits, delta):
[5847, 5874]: 3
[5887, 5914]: 28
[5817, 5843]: -13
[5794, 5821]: -9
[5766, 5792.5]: -4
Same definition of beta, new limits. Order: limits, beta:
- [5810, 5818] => 5.0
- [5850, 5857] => 1.0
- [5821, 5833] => 8.0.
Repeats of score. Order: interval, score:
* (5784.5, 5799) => 39.1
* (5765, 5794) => 40.5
